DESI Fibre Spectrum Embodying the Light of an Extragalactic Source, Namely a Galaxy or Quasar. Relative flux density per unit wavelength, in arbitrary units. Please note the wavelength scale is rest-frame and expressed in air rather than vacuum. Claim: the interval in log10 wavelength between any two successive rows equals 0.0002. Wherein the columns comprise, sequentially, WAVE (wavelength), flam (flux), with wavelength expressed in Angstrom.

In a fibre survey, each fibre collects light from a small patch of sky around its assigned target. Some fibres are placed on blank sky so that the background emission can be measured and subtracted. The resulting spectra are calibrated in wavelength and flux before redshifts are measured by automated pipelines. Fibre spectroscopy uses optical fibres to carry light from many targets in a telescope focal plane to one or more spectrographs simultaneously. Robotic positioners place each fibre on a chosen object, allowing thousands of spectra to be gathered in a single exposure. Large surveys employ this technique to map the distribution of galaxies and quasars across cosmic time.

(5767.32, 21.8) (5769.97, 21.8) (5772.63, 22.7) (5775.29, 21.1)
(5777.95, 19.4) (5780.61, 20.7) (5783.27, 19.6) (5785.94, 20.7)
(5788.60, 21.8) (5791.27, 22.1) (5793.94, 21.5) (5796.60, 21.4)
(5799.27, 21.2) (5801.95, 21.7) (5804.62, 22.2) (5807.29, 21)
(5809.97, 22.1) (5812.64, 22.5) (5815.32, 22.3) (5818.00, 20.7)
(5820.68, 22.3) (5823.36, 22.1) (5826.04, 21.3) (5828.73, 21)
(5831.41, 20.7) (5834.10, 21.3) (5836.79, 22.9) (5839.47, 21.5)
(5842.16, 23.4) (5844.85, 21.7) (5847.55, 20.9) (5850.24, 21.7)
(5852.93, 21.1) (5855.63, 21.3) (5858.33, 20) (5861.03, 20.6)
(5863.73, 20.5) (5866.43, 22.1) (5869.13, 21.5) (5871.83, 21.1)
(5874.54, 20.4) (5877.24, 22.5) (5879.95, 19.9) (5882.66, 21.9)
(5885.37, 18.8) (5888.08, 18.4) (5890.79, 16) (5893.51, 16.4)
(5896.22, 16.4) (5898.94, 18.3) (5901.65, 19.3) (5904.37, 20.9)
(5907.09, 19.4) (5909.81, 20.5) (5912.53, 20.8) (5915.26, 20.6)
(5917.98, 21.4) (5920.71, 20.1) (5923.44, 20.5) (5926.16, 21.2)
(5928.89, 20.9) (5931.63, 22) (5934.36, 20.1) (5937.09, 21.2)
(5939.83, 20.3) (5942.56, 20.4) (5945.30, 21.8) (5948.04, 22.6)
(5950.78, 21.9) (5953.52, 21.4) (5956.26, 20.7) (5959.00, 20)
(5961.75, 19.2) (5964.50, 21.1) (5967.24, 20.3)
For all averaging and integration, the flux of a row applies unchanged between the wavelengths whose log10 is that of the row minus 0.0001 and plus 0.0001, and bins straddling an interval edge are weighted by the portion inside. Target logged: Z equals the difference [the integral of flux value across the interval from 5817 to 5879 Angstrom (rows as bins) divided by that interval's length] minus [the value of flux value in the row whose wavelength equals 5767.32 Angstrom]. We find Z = -0.4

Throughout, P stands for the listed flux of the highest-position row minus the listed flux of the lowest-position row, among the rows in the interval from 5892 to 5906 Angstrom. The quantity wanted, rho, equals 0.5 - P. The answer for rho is -4.0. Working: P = 4.50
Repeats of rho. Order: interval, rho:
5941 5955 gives -0.5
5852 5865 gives 1.1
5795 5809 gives 0.9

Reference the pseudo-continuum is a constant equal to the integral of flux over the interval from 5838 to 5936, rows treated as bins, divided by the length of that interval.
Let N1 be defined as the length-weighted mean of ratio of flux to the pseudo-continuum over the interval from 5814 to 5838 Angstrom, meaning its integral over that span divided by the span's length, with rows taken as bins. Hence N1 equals 1.06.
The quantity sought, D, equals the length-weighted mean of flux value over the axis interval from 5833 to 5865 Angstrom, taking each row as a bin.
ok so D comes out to 21.41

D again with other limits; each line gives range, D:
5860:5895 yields 19.99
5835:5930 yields 20.43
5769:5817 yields 21.43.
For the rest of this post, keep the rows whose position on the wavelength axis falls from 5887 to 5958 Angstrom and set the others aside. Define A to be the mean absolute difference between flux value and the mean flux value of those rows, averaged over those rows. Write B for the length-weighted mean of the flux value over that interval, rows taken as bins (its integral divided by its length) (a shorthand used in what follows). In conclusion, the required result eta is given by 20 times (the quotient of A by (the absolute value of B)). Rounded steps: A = 1.3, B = 20.1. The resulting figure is 1.28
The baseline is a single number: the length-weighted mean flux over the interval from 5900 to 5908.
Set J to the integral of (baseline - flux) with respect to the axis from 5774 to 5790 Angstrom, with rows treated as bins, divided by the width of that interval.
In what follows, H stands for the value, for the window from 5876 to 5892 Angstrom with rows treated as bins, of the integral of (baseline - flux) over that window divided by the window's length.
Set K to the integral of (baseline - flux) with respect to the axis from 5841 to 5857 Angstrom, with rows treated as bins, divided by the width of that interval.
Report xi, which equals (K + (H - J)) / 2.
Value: -0.4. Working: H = 0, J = -0.7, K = -1.81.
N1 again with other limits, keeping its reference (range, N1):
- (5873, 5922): 0.96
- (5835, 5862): 1.05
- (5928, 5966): 1.03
